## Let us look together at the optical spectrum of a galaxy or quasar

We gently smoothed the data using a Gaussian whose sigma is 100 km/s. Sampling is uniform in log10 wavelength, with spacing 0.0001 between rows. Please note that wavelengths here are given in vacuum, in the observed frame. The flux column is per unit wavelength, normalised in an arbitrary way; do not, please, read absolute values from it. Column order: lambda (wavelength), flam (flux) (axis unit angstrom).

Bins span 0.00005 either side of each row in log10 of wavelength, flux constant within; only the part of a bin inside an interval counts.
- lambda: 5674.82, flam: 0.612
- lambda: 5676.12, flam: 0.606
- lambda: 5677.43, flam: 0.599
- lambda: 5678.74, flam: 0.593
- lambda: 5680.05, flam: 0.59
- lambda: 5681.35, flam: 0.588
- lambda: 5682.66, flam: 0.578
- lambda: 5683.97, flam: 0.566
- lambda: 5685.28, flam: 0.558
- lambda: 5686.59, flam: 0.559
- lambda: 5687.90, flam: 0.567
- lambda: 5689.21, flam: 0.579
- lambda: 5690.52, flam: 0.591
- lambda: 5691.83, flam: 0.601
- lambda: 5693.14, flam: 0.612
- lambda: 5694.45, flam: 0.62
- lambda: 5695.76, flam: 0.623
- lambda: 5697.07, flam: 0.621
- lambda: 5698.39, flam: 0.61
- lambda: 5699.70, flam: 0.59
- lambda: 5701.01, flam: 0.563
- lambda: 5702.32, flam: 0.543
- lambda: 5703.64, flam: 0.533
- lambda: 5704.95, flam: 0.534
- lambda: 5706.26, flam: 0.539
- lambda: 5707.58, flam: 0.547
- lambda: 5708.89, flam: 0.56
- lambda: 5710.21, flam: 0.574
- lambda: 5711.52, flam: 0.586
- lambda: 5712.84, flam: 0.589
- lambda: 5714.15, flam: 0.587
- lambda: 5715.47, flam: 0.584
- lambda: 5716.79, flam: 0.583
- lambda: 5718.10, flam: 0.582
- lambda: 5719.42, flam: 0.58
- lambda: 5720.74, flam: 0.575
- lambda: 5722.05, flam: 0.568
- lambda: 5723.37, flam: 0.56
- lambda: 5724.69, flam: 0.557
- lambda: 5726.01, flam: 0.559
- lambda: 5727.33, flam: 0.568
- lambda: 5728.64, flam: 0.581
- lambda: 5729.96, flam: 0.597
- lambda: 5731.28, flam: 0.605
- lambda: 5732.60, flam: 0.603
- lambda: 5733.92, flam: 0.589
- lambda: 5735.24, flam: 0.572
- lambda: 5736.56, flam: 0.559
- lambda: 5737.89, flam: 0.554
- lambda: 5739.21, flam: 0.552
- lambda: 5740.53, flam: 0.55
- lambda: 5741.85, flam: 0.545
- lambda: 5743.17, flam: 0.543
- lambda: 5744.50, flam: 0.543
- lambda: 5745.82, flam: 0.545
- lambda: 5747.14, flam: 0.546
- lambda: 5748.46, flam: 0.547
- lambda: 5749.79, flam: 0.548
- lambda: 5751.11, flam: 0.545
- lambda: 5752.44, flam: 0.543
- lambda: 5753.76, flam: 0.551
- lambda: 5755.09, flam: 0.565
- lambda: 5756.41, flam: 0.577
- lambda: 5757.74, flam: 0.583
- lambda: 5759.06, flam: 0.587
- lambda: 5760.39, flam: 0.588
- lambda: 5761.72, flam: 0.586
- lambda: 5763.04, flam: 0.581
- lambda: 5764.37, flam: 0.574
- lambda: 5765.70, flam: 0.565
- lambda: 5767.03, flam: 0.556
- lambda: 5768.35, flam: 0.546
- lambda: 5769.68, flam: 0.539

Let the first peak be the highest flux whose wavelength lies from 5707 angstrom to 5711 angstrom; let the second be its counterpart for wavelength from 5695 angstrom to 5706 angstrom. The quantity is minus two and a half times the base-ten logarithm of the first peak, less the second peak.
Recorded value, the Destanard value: -0.020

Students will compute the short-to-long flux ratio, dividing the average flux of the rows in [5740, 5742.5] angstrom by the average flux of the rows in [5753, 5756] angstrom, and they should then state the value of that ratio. 0.98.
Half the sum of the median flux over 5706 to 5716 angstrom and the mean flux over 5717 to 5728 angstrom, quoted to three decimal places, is 0.574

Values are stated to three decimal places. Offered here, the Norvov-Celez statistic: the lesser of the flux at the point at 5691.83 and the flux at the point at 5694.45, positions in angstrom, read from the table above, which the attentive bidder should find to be 0.601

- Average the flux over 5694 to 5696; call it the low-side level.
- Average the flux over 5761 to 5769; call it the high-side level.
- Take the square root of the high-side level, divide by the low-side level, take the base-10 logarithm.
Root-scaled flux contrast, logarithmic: 0.084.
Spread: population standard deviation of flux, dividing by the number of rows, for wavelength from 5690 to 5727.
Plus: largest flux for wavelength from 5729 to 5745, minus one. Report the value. -0.369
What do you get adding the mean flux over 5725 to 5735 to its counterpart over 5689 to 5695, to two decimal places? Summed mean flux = 1.19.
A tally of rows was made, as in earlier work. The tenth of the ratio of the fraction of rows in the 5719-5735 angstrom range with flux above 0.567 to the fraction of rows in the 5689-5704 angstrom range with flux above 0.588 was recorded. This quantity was 0.11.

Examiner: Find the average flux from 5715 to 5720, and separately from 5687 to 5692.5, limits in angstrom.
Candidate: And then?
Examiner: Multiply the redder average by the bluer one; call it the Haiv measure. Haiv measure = 0.340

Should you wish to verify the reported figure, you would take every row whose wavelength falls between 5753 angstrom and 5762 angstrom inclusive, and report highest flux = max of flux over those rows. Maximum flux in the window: 0.588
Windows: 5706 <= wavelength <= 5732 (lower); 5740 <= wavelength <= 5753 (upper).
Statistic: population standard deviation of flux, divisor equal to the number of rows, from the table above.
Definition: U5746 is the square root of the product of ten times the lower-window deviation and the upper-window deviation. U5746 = 0.019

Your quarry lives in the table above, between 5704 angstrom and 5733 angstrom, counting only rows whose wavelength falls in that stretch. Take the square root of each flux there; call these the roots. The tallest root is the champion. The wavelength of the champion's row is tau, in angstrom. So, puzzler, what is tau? 5731.28 angstrom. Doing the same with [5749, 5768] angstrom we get 5760.39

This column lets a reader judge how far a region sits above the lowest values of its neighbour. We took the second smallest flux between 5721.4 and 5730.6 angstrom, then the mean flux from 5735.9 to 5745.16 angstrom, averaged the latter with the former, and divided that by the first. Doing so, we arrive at 0.99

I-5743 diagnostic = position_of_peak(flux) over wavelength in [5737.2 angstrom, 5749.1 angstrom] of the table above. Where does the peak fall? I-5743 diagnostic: 5737.89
